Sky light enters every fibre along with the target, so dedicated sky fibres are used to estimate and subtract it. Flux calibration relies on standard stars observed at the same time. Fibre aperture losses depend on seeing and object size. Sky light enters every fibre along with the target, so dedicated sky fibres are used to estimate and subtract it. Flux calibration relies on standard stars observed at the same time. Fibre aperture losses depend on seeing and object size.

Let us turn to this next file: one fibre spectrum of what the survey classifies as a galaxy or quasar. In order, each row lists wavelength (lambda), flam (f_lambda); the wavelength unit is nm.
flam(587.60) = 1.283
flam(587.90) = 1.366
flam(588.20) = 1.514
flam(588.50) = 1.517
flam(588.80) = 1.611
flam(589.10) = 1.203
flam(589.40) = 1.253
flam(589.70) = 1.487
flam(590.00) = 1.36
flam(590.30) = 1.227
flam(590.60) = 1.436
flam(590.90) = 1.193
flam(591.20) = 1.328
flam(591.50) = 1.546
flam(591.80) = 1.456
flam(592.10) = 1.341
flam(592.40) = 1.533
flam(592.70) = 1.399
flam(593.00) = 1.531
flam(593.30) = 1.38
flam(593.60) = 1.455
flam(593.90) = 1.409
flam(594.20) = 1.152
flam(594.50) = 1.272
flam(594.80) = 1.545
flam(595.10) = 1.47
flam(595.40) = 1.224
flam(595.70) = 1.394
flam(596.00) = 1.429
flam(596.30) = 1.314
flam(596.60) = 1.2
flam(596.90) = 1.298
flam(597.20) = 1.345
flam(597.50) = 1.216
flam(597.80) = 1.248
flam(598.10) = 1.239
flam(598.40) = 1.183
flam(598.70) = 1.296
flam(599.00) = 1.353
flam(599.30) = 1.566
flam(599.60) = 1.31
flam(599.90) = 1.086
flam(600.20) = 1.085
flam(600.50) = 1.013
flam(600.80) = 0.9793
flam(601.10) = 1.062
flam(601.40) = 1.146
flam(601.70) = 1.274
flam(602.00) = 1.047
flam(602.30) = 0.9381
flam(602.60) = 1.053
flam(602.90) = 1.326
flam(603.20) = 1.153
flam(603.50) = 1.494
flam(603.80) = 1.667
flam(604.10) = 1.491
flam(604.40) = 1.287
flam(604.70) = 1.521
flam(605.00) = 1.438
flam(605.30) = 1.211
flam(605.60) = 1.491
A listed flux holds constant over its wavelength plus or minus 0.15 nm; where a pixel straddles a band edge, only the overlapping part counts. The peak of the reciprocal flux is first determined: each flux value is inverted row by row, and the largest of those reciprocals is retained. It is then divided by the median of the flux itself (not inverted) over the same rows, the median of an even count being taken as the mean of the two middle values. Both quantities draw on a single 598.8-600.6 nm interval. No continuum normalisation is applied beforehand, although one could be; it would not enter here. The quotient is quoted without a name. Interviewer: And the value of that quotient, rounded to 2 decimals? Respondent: 0.82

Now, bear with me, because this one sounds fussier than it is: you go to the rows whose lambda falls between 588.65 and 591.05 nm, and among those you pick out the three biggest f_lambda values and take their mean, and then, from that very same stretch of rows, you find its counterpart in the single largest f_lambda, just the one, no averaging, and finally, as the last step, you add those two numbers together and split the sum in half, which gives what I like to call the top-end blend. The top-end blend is 1.56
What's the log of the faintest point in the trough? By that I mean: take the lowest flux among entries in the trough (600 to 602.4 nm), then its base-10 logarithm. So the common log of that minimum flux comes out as -0.028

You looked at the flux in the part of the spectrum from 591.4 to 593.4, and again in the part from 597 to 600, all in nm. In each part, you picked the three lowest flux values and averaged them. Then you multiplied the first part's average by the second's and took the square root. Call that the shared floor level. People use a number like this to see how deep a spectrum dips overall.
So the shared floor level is 1.26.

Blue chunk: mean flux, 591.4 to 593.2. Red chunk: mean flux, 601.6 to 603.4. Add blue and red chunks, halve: 1.30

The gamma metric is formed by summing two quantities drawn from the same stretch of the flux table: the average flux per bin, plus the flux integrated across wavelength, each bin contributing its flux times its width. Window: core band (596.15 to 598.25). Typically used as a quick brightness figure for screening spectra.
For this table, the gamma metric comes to 3.92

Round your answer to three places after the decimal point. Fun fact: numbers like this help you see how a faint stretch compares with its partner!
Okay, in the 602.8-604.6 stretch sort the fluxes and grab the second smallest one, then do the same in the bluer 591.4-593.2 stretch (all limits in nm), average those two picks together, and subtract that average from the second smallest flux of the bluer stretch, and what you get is 0.056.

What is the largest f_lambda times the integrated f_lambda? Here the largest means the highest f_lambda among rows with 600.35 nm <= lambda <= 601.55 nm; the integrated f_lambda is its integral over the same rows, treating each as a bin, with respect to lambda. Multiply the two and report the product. 1.4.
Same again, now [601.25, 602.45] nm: 1.7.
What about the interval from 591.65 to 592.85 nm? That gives 2.6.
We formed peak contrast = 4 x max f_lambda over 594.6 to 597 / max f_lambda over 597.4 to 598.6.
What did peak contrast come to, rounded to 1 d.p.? 5.0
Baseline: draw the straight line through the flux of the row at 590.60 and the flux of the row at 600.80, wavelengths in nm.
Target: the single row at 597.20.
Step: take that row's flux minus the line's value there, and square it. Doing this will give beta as 0.042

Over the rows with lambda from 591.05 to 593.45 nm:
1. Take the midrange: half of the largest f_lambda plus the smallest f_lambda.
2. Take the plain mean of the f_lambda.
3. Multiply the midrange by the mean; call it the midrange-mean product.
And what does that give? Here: 2.07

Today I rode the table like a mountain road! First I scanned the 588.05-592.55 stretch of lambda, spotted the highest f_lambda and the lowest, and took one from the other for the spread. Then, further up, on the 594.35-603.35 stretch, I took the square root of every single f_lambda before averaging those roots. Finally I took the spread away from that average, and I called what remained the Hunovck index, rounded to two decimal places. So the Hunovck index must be 0.69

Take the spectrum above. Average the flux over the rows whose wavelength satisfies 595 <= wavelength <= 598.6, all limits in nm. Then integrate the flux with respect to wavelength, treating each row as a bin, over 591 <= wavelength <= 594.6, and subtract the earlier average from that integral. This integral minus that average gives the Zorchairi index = 3.74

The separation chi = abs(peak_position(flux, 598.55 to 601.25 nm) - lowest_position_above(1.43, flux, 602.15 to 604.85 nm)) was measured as 4.20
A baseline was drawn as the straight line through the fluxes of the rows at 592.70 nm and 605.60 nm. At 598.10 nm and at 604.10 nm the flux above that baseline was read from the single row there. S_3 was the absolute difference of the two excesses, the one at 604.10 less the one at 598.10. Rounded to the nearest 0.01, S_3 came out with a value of 0.21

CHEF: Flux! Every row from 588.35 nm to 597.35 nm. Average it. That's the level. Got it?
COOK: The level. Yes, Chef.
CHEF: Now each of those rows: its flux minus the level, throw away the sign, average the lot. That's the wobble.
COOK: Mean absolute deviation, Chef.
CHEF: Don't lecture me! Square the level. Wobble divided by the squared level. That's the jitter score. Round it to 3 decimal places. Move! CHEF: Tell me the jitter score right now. 0.055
